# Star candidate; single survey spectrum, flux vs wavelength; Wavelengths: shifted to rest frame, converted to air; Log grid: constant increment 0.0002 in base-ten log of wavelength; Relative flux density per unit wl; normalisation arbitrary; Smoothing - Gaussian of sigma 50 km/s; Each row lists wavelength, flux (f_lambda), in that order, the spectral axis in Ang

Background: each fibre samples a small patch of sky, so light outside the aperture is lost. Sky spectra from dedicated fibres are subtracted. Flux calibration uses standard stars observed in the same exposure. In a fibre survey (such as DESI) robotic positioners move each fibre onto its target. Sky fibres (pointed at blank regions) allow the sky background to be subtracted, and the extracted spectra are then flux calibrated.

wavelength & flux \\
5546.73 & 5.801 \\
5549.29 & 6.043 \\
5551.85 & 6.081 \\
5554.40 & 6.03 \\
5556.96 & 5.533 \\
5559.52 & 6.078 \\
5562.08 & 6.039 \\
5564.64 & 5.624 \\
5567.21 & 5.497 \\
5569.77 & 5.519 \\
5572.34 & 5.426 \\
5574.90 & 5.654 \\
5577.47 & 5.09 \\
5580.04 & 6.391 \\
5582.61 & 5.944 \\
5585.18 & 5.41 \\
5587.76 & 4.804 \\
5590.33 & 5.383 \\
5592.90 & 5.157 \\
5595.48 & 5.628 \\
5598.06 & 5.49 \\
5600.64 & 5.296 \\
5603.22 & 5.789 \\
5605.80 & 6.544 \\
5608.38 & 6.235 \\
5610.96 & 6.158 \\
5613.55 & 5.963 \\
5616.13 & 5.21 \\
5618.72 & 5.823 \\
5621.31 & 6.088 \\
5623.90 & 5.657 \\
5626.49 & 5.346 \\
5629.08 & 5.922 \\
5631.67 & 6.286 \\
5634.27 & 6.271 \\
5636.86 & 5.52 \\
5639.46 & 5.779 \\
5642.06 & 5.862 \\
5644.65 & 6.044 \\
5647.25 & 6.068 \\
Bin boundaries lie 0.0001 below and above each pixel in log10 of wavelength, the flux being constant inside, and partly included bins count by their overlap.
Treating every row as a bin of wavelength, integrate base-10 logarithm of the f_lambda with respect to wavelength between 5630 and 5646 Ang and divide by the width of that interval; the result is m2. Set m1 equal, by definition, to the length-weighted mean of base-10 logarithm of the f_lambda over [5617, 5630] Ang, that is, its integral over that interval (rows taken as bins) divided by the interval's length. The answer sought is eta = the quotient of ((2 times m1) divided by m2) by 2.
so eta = 0.98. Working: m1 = 0.759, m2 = 0.775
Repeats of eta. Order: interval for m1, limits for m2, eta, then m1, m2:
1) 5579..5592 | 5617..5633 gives 0.97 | 0.743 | 0.765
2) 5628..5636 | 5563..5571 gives 1.06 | 0.787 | 0.746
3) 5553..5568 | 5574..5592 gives 1.03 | 0.764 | 0.740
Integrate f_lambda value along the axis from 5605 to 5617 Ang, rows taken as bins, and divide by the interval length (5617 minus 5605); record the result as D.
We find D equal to 6.03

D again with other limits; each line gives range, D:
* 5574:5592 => 5.51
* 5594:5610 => 5.83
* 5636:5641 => 5.66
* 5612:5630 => 5.72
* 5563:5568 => 5.60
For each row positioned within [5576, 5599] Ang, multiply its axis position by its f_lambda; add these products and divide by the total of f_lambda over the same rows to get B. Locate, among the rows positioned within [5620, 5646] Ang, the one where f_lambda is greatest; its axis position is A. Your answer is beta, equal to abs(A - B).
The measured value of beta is 44.0 Ang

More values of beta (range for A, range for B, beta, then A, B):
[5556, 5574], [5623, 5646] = 74.9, 5559.52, 5634.4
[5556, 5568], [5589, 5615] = 42.8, 5559.52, 5602.4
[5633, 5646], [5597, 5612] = 29.5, 5634.27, 5604.8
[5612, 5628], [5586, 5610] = 22.7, 5621.31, 5598.6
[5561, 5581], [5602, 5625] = 33.3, 5580.04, 5613.4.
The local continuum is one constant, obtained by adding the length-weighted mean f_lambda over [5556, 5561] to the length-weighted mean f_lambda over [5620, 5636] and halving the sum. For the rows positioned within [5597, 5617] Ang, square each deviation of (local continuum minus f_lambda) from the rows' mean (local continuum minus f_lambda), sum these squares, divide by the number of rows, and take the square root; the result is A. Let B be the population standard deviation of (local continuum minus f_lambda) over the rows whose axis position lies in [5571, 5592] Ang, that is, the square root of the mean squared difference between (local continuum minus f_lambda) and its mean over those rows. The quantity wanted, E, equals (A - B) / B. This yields -0.03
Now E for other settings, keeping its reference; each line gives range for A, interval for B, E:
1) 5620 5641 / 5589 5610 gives -0.28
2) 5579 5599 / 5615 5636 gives 0.20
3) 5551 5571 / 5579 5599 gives -0.42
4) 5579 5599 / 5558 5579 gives 0.49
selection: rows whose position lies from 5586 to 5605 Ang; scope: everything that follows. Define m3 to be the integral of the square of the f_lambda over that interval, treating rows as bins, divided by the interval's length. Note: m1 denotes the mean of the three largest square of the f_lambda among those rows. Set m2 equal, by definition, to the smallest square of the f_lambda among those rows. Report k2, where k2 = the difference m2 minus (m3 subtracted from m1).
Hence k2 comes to 21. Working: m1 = 31.8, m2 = 23.1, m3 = 29.2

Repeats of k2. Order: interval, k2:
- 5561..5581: 21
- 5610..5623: 24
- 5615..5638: 22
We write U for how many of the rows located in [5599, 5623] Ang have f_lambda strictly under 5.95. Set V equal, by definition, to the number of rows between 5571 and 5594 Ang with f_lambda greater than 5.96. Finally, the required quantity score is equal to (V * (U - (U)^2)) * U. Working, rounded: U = 4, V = 1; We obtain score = -48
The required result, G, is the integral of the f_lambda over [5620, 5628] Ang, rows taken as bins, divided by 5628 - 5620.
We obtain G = 5.7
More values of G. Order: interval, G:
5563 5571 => 5.6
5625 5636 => 5.9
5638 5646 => 5.9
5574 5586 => 5.7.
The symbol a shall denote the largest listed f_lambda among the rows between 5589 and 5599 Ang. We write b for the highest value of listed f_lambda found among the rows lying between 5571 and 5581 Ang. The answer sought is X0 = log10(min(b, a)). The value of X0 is 0.75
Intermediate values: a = 5.628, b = 6.391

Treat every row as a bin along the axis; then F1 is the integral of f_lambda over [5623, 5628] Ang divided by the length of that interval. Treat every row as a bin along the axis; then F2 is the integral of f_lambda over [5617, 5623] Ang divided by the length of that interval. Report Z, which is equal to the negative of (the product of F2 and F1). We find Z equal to -32.4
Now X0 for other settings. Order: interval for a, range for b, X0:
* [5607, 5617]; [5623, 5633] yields 0.79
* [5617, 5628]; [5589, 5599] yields 0.75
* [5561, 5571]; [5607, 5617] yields 0.78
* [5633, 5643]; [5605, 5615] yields 0.80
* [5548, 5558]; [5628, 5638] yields 0.78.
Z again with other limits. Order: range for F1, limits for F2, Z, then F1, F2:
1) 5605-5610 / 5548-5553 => -38.5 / 6.37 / 6.05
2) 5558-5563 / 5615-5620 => -33.3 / 6.04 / 5.52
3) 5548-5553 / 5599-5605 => -34.0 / 6.05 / 5.62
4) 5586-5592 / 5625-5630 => -28.8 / 5.12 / 5.62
